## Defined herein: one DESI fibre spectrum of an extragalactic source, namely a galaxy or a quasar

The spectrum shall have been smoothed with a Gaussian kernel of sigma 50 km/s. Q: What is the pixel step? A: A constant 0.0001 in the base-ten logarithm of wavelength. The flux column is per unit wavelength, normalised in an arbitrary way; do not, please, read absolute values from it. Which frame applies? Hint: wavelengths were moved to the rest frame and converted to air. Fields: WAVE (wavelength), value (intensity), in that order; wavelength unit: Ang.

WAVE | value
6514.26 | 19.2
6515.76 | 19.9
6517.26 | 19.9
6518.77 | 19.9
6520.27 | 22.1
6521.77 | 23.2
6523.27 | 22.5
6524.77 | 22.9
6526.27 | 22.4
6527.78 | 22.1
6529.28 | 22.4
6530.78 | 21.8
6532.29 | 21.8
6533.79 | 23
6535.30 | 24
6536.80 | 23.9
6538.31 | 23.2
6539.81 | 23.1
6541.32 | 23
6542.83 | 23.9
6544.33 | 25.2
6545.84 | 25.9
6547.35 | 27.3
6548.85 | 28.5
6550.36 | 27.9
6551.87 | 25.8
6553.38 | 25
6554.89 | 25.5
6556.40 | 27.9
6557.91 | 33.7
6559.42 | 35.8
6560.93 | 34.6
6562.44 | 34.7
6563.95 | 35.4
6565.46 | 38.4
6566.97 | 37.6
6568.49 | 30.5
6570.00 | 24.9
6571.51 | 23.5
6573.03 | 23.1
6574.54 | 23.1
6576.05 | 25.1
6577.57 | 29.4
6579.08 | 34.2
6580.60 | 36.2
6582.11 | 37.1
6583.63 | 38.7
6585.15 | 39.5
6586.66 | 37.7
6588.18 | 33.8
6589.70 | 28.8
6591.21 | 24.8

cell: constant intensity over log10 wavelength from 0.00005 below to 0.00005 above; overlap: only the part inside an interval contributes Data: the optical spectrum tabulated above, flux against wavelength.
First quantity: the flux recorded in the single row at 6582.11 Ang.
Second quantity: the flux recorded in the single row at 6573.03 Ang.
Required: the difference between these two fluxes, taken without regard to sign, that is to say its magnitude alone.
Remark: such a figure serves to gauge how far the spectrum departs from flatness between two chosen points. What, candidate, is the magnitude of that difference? 14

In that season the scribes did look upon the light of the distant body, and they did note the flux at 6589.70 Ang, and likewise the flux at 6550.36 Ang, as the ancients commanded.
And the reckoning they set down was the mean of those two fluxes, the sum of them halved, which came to 28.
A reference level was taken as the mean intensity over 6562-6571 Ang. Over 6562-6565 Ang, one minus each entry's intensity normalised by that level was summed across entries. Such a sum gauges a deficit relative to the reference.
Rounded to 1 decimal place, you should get -0.1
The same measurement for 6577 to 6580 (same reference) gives 0.1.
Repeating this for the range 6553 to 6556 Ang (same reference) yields 0.5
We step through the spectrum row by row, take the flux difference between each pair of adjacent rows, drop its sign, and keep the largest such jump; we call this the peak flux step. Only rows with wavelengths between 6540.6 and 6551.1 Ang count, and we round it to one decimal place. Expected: 1.4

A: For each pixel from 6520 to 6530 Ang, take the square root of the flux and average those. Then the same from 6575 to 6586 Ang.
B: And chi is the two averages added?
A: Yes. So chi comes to 10.6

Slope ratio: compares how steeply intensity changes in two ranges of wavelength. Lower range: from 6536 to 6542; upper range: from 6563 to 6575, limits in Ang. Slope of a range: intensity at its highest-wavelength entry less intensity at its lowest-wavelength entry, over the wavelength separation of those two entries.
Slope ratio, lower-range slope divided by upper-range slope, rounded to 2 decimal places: 0.17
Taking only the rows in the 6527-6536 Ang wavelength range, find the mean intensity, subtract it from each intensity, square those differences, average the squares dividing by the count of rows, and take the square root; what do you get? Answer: 0.8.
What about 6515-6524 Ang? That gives 1.4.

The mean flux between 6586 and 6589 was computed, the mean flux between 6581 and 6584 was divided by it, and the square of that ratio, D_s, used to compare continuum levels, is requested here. 1.12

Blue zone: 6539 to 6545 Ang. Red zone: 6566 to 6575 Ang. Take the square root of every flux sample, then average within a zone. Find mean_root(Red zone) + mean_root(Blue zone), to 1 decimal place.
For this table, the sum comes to 10.1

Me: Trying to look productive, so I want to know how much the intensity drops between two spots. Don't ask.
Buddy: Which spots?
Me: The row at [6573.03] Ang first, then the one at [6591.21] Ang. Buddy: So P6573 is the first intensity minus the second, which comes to -2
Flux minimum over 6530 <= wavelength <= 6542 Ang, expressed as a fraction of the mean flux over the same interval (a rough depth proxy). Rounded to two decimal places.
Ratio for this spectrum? 0.95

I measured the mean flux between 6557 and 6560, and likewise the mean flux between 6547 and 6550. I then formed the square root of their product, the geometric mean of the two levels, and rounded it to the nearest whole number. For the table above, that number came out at 31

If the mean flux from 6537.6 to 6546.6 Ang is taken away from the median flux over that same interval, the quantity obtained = -0.50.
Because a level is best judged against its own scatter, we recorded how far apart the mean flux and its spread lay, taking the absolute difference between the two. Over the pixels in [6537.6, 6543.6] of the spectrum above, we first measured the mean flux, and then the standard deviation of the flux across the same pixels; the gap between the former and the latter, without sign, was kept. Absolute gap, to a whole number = 23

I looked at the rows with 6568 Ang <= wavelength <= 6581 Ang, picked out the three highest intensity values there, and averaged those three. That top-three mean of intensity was 34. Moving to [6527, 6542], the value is 24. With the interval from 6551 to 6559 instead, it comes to 29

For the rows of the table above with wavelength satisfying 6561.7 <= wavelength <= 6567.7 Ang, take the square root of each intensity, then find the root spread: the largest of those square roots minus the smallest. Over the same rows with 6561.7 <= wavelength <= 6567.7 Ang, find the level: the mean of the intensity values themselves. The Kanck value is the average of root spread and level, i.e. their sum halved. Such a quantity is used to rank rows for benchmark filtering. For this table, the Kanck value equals 18.4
